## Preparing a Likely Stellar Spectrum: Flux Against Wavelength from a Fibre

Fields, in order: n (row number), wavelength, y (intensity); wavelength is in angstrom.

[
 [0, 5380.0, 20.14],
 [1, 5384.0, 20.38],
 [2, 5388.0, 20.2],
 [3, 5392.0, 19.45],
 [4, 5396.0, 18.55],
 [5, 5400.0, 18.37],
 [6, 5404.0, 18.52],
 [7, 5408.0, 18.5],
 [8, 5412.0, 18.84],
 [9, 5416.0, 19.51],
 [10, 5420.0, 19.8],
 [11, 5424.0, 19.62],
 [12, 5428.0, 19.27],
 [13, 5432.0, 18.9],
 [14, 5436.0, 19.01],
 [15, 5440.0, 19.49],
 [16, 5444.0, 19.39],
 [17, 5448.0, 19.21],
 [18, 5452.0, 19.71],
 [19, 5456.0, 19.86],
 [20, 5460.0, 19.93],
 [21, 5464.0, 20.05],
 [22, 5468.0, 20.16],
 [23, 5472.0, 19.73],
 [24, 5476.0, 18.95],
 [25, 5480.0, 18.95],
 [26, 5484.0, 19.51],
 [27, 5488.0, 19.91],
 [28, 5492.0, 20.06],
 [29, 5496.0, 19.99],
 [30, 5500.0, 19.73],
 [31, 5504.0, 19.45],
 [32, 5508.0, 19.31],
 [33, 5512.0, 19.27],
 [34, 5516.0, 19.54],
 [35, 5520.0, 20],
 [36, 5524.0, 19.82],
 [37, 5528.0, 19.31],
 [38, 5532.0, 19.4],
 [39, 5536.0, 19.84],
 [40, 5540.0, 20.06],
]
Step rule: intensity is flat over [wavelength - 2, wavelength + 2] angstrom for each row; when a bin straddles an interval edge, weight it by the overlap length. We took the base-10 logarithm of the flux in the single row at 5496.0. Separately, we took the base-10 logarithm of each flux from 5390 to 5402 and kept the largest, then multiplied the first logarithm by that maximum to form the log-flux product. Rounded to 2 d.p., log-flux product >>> 1.68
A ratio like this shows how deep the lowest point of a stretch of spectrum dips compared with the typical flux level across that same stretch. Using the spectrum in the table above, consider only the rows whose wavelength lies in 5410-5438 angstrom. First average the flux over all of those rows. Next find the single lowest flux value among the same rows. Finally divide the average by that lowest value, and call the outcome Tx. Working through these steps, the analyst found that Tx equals 1.02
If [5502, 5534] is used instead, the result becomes 1.01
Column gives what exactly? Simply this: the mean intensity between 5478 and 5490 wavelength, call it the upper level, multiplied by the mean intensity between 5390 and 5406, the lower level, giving 364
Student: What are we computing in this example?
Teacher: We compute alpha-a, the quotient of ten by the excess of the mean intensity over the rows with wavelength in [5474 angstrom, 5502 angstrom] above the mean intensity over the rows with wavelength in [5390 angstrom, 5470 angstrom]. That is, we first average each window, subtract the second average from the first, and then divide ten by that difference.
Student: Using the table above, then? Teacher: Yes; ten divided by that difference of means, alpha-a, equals 36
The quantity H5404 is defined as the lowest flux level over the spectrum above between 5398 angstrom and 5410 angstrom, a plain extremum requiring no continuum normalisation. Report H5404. 18.37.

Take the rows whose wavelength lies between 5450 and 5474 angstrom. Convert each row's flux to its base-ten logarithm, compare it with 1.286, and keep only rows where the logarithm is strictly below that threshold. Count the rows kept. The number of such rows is 0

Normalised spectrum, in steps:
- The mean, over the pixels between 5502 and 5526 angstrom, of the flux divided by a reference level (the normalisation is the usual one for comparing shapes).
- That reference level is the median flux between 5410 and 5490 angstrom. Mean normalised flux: 1.00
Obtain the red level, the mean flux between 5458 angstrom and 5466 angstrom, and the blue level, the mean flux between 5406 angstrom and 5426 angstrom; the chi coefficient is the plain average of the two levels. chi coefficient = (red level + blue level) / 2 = 19.6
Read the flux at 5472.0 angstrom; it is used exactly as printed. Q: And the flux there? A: 19.73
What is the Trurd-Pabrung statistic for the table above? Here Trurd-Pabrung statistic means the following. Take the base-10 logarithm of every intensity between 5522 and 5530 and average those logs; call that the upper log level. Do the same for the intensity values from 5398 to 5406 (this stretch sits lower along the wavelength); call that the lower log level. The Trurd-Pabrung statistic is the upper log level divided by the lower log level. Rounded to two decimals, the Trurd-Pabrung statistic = 1.02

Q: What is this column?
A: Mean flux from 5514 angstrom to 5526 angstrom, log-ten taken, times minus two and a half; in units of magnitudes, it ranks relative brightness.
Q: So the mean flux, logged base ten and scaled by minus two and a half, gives -3.24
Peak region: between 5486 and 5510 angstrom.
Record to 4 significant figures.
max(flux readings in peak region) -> 20.06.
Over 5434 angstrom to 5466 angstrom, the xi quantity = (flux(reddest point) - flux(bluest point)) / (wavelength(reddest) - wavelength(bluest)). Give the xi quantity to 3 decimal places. 0.037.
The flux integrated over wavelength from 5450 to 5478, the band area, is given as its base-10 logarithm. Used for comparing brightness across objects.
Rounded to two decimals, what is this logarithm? 2.74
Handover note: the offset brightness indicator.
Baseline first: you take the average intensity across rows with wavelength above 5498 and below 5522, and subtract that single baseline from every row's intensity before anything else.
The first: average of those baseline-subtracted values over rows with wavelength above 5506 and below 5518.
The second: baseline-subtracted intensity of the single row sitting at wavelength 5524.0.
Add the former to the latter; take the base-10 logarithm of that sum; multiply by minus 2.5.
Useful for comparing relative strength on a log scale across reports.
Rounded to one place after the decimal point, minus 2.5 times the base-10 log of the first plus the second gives 2.6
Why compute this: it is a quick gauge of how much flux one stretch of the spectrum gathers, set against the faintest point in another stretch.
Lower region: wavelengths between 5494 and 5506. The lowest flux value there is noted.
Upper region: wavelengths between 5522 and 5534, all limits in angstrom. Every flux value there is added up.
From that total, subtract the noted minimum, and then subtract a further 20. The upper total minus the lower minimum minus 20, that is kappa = 19.1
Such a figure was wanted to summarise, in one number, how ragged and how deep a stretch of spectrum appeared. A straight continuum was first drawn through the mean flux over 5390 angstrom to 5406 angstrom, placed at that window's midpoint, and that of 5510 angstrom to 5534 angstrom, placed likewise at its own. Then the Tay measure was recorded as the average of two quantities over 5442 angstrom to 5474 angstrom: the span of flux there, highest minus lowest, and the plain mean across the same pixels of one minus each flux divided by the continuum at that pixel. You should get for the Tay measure 0.46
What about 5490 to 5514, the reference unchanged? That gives 0.39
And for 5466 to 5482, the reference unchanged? 0.60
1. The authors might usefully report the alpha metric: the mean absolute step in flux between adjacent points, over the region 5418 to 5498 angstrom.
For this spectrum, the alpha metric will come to 0.27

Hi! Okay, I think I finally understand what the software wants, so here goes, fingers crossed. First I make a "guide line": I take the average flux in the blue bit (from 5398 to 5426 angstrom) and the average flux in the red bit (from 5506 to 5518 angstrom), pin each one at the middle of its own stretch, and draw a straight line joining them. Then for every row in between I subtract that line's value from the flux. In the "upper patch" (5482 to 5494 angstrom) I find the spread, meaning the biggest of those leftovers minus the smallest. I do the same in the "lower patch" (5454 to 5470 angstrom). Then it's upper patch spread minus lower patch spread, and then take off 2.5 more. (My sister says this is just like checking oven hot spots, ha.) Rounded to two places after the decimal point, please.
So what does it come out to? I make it -2.24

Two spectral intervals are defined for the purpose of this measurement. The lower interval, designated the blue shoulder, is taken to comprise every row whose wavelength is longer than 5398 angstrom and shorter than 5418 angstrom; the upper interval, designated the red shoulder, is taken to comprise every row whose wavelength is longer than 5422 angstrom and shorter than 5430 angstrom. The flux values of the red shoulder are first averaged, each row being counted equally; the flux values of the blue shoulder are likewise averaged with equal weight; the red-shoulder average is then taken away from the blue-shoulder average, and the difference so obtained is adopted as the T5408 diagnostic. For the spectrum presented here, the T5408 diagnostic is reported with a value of -0.70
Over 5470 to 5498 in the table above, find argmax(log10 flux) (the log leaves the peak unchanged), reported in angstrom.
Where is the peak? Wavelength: 5492.0 angstrom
